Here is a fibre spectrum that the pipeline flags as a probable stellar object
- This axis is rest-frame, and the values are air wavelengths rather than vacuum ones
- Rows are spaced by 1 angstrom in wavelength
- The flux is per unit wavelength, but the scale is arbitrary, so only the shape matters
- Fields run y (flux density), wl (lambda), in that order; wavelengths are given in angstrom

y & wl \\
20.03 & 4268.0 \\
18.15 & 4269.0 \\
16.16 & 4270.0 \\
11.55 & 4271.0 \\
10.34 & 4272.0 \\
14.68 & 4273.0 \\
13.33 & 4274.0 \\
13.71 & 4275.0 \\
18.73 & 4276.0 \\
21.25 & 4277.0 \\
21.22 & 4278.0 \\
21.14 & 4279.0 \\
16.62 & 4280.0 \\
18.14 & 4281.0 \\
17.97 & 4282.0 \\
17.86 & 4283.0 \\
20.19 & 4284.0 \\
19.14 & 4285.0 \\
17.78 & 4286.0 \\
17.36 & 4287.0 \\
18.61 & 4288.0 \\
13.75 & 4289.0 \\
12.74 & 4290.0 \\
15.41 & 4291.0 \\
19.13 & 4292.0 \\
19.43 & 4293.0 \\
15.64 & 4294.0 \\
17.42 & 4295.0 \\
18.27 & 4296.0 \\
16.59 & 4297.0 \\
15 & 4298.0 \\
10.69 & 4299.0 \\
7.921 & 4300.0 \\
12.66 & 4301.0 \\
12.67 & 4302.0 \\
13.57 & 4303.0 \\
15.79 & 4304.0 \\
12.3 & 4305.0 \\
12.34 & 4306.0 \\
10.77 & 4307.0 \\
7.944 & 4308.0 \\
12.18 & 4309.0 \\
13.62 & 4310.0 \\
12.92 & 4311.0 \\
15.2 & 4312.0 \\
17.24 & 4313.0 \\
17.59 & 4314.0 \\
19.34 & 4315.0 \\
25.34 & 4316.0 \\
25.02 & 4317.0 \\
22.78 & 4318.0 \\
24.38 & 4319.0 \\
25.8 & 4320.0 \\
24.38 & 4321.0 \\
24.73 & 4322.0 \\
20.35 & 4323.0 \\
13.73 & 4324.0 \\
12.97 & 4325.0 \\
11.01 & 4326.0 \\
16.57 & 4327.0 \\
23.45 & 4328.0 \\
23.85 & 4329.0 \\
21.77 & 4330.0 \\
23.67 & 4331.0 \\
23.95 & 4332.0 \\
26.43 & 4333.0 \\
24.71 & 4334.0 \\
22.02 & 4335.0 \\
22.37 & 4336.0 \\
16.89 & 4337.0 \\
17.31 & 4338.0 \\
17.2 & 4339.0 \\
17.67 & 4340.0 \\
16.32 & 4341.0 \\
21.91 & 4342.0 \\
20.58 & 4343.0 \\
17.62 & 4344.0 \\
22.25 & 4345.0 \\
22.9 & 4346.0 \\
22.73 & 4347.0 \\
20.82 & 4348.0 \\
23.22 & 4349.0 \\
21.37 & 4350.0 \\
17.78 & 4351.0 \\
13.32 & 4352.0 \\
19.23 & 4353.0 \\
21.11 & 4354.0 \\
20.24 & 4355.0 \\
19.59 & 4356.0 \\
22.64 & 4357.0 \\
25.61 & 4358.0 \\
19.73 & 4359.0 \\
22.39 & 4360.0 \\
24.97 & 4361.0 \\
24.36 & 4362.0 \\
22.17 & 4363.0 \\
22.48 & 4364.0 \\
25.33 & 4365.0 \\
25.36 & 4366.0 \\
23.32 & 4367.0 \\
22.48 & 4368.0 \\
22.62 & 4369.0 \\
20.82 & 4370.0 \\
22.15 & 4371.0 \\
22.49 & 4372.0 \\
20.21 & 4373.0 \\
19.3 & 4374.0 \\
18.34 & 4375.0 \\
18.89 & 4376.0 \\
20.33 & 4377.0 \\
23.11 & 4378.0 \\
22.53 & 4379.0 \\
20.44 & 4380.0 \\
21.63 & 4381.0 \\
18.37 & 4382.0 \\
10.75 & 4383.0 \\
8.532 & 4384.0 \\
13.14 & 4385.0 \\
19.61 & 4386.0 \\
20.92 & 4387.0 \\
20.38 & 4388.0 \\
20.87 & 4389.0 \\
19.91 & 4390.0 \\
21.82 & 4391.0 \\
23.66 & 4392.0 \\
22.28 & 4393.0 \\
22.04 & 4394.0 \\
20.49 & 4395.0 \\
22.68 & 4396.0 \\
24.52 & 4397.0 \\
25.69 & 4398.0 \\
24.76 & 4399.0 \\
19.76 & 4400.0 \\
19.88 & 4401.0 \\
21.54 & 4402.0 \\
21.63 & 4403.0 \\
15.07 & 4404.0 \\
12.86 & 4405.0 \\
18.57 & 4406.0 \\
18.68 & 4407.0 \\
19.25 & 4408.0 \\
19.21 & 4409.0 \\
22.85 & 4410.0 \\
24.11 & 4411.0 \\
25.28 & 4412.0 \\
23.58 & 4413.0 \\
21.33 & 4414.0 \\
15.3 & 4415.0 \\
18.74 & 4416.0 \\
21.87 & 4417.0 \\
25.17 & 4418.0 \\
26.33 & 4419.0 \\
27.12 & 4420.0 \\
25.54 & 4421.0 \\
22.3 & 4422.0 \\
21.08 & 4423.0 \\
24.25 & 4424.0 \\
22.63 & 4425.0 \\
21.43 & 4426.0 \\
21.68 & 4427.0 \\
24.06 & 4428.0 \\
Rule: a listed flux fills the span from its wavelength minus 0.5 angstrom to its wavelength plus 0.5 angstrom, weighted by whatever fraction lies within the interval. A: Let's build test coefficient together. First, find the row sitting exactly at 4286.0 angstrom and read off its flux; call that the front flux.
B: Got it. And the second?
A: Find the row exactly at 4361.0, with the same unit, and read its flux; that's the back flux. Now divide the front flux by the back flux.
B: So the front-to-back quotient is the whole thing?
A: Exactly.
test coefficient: 0.71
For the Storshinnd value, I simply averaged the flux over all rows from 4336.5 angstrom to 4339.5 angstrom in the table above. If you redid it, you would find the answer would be 17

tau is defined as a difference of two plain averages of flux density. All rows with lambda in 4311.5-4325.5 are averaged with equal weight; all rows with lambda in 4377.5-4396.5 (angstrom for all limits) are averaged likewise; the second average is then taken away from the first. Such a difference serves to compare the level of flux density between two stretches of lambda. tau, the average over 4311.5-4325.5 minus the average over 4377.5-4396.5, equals 1.0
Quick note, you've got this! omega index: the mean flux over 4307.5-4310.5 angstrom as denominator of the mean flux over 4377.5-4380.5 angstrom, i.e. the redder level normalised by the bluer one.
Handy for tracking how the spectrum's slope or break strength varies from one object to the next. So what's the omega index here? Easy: 2.0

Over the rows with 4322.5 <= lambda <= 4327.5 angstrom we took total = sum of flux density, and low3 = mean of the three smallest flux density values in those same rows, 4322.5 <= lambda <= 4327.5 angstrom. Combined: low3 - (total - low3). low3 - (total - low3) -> -49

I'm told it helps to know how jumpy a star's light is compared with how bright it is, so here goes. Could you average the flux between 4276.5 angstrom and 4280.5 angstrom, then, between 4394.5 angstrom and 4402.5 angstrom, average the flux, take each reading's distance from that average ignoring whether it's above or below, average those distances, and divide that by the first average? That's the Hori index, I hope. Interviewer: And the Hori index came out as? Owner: 0.10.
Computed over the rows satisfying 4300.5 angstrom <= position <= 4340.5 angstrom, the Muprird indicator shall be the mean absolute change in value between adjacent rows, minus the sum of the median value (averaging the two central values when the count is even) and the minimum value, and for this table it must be -23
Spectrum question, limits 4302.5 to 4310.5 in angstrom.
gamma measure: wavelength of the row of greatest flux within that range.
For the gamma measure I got 4304.0 angstrom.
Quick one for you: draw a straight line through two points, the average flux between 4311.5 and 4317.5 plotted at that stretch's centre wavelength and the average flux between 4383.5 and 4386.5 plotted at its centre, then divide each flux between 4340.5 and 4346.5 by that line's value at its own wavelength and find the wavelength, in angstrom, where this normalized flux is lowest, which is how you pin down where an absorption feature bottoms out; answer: 4341.0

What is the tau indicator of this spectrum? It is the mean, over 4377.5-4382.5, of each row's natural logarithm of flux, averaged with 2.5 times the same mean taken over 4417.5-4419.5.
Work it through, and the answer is 5.6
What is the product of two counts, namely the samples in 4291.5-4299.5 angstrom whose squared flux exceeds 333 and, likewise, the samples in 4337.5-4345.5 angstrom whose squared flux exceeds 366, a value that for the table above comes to 9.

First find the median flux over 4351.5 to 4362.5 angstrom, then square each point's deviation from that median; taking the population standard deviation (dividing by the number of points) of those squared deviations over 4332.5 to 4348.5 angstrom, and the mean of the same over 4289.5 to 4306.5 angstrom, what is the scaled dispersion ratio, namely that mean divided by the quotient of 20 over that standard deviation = 22.8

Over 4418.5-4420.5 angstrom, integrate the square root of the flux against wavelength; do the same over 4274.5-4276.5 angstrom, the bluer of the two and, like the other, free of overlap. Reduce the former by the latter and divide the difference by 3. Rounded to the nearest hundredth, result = 0.77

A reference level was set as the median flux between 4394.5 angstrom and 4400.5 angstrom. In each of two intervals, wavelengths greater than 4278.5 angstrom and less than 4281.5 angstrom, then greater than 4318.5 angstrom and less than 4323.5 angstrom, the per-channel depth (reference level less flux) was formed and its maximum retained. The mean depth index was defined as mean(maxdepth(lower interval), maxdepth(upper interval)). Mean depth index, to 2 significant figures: 5.1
